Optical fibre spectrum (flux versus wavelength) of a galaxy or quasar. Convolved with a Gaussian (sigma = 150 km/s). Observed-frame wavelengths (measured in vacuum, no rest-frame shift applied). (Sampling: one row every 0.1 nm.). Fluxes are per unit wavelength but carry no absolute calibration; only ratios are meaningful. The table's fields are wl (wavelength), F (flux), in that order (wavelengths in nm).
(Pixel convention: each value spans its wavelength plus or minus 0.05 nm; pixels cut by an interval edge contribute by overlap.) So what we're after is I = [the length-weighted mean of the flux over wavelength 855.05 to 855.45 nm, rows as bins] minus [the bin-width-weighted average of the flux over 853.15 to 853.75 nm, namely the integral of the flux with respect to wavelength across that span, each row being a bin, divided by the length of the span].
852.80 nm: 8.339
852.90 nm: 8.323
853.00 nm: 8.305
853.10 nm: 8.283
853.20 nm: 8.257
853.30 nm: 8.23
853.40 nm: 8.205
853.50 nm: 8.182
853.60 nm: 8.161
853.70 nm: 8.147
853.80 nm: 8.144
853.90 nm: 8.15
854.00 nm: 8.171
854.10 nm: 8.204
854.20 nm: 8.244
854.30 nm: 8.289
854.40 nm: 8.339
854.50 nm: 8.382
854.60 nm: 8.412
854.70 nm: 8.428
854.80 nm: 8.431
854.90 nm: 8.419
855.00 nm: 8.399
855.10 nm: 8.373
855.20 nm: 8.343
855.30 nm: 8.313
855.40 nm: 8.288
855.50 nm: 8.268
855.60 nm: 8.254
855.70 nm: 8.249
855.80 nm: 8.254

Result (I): 0.13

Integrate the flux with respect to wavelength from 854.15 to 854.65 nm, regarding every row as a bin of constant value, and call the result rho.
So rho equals 4.17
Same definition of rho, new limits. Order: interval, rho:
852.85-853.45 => 4.96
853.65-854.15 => 4.08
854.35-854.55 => 1.67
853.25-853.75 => 4.09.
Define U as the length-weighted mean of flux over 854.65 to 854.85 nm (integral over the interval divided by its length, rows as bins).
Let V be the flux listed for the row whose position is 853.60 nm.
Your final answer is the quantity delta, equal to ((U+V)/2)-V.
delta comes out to 0.134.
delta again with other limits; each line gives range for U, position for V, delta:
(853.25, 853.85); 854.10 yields -0.013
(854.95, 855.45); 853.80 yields 0.100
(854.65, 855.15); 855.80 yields 0.078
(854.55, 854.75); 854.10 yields 0.108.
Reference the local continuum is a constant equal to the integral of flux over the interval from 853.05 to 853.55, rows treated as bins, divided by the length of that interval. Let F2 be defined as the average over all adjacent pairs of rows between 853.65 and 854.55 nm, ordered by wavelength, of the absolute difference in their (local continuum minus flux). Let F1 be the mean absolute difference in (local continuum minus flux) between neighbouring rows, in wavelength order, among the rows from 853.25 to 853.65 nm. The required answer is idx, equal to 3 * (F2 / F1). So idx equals 3.9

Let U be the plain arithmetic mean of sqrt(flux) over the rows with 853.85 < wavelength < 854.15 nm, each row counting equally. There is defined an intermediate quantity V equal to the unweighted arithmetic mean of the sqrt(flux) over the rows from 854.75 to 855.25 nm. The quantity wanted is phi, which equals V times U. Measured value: 8.28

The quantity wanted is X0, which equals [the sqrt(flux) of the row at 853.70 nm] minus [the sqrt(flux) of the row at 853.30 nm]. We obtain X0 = -0.01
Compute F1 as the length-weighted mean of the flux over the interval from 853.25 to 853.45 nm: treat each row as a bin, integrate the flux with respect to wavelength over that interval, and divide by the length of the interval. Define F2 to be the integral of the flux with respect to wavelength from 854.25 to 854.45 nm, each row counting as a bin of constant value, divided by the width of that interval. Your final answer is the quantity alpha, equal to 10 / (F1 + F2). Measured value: 0.605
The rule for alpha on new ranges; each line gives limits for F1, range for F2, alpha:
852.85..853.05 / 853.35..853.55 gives 0.606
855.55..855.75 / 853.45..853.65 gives 0.609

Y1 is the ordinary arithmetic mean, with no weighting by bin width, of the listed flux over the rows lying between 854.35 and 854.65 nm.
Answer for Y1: 8.38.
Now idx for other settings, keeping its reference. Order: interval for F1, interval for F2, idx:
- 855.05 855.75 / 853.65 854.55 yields 4.4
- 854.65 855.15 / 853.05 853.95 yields 3.6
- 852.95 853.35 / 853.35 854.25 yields 2.4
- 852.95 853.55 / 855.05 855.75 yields 2.5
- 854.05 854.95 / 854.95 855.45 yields 2.8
